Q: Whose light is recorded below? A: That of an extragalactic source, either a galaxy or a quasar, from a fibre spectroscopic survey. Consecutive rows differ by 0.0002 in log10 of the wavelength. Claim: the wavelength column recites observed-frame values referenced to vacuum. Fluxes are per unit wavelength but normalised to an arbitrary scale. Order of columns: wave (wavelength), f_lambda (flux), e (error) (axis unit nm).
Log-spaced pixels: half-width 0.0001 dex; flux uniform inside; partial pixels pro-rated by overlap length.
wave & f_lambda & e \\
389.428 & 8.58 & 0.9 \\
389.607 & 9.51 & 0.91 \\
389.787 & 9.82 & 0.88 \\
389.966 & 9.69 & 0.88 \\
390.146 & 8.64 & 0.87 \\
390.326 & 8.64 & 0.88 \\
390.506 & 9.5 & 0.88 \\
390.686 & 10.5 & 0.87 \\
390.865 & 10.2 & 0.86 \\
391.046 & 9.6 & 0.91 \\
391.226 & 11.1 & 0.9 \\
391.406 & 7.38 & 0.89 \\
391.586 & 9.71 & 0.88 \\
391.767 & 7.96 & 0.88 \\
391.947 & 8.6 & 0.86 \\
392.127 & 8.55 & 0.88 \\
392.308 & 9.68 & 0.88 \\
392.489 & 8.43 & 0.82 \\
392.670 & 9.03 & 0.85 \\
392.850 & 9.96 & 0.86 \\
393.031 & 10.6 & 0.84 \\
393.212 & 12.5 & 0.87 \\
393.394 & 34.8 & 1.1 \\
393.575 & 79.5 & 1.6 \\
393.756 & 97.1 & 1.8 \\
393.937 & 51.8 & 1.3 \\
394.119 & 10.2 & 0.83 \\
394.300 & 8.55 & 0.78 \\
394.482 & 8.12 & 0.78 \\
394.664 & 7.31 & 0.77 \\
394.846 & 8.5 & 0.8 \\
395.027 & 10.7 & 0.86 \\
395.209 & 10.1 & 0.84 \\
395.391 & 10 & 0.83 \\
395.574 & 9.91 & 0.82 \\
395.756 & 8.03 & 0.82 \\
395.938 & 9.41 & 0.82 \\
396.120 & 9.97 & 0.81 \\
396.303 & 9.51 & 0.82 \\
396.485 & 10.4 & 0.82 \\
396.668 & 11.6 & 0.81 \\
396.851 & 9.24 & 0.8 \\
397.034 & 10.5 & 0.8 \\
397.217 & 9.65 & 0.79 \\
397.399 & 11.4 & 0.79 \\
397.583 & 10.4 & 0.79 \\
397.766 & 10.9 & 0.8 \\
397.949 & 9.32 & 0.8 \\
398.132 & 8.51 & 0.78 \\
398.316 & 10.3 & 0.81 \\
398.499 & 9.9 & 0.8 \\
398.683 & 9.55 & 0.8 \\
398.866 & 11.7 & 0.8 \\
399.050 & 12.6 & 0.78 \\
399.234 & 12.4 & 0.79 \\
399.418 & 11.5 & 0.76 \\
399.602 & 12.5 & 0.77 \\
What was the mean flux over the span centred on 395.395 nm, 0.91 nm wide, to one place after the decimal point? 9.7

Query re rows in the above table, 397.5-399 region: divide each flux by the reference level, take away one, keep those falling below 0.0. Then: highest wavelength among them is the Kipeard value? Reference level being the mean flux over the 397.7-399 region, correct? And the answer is 398.683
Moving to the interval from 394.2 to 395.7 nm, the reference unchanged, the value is 395.574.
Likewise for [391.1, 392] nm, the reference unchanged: 391.947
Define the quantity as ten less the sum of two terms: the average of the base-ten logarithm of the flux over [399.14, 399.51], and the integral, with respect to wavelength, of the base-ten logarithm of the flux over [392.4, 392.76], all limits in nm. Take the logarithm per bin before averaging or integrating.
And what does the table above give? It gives 8.58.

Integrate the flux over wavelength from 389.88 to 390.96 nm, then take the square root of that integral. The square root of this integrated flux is 3.2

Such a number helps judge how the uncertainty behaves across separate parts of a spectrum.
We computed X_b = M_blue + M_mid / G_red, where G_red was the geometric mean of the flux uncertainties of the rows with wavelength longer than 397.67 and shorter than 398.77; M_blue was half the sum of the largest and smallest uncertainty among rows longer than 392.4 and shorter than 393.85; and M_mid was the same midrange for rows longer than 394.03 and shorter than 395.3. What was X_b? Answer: 2.33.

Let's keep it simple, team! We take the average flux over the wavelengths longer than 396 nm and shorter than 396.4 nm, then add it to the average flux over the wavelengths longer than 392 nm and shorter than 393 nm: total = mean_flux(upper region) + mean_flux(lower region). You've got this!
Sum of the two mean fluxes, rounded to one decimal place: 18.9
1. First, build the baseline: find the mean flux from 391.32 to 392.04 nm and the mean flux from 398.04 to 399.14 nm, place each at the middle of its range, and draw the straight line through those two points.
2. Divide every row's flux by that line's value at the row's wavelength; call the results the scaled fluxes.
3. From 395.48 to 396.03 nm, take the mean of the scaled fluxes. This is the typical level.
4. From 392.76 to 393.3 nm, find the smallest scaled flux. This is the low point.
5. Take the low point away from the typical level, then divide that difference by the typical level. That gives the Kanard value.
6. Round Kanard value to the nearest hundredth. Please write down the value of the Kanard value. -0.20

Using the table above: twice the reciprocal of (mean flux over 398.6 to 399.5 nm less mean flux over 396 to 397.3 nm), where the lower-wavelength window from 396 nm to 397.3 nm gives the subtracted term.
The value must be 1.4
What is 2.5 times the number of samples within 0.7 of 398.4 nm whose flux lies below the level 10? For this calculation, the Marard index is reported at 10.0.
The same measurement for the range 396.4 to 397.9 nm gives 5.0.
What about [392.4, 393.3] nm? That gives 7.5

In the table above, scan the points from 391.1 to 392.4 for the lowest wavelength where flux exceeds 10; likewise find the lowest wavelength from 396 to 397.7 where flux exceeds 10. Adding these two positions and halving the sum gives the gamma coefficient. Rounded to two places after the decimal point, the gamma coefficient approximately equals 393.86 nm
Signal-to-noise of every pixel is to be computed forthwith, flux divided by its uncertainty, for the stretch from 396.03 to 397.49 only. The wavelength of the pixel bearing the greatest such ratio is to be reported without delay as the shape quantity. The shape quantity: 397.399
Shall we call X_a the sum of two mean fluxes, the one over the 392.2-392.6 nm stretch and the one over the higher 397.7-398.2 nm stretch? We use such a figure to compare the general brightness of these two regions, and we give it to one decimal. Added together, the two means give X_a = 18.6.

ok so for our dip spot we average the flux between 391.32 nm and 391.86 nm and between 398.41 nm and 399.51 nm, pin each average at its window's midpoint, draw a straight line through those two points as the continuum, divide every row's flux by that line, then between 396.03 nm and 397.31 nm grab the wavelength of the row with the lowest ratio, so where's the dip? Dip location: 396.851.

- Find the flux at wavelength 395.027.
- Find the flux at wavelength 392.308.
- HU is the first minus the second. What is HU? 1.0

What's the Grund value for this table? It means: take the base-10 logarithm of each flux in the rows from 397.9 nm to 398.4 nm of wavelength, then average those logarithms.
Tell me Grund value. 0.97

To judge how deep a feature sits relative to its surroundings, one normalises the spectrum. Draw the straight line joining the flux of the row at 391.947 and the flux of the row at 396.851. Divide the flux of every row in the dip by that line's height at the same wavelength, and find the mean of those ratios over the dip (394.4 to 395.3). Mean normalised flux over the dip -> 1.00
